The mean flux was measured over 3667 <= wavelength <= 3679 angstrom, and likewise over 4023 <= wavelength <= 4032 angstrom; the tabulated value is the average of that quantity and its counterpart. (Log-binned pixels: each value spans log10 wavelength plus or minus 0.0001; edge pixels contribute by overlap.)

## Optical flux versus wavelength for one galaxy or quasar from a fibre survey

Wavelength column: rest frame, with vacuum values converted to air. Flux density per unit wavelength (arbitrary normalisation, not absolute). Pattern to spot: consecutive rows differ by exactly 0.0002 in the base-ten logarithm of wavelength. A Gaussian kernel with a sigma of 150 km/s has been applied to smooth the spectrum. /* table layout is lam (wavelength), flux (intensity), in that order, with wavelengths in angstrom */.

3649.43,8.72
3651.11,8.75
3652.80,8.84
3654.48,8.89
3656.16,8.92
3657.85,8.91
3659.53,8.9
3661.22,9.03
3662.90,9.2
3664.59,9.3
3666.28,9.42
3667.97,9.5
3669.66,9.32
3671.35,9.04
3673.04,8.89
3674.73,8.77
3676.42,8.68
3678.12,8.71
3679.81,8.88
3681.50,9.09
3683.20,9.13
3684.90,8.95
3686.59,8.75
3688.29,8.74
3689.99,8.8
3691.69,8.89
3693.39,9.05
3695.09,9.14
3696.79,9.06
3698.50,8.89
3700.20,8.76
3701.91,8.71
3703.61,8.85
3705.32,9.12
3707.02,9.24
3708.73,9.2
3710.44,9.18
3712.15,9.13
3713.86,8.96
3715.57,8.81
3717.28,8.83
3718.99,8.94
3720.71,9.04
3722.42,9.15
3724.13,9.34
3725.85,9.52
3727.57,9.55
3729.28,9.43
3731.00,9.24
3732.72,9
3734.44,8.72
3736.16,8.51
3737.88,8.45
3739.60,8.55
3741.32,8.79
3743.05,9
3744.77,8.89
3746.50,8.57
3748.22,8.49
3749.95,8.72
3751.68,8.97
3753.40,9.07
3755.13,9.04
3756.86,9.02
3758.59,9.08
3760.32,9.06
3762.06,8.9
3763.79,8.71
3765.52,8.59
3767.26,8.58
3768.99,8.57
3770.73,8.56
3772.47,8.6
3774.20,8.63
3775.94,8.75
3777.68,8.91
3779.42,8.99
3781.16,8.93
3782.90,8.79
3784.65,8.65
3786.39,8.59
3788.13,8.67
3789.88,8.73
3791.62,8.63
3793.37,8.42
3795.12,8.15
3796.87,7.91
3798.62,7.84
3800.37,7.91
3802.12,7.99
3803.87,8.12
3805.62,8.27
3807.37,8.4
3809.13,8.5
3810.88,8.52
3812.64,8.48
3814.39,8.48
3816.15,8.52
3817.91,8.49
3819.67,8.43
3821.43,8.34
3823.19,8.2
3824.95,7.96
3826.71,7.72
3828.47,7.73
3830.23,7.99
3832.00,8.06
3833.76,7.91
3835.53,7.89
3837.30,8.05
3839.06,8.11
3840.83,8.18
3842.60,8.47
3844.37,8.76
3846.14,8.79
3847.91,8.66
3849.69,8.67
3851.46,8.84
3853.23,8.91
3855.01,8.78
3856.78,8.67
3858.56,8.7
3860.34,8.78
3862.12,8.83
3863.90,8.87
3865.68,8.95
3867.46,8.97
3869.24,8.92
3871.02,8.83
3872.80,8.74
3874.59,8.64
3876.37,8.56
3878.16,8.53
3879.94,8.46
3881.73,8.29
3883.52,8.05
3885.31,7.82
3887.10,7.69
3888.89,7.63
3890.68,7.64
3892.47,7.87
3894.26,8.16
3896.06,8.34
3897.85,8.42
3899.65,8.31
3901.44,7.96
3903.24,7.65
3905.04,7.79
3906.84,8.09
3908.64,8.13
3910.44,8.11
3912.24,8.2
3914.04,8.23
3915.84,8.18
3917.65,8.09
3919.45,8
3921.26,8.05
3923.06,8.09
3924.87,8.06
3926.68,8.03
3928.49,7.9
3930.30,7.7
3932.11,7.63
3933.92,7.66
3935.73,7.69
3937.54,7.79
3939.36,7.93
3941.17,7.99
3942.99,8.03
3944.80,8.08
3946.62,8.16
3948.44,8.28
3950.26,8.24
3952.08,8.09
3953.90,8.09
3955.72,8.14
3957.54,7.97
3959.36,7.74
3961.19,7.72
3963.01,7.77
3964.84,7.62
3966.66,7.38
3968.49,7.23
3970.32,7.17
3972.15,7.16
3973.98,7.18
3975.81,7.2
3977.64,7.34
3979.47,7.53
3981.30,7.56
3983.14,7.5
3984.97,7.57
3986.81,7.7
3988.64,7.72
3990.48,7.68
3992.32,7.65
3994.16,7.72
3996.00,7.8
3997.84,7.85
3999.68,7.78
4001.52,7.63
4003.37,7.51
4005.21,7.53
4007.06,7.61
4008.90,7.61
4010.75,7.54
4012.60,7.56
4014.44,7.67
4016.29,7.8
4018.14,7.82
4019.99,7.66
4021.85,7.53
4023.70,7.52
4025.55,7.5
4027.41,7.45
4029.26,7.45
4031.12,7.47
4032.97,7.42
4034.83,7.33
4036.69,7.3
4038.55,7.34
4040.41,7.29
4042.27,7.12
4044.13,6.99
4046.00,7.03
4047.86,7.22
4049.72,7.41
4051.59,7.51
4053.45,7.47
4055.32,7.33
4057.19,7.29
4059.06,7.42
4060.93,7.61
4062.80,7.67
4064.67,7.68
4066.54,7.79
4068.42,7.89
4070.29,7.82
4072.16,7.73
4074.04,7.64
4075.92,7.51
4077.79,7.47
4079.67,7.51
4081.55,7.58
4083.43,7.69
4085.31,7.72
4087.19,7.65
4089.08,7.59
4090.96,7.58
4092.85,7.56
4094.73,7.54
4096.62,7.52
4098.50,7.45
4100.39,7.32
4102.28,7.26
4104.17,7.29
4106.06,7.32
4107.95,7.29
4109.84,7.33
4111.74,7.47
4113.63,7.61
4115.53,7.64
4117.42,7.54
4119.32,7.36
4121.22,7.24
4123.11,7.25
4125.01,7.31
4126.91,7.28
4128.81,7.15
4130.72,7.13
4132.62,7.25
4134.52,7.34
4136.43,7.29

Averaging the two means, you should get 8.23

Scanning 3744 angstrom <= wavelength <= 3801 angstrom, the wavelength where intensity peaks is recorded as 3758.59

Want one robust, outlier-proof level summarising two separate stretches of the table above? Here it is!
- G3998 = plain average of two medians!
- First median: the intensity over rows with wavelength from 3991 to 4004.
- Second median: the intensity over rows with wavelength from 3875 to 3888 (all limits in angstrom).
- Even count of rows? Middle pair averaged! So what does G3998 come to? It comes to 8.0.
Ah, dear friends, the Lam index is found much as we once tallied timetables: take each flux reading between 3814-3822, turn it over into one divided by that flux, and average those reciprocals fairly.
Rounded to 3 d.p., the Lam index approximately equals 0.118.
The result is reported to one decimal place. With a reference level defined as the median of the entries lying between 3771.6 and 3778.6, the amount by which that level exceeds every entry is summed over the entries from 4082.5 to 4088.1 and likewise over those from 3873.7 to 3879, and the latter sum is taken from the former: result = 2.7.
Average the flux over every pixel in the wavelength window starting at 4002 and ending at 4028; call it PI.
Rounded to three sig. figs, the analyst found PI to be 7.59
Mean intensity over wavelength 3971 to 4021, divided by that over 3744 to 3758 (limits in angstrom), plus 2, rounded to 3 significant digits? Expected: 2.86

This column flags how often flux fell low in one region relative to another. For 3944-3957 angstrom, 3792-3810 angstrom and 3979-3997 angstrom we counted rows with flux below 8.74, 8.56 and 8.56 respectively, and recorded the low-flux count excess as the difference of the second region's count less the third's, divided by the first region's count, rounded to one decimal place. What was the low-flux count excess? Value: 0.0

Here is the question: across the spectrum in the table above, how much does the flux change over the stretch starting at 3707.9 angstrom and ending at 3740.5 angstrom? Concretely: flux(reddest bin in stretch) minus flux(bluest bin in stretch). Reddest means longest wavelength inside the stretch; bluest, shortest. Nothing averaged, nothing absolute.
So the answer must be -0.65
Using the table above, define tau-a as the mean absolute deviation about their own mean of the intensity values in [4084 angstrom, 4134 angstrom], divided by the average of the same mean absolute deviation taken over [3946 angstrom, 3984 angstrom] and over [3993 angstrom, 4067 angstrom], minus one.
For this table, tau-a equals -0.39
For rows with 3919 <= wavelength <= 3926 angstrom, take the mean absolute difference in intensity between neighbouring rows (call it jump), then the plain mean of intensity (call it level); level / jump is 201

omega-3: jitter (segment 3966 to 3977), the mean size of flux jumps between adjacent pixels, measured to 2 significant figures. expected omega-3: 0.052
